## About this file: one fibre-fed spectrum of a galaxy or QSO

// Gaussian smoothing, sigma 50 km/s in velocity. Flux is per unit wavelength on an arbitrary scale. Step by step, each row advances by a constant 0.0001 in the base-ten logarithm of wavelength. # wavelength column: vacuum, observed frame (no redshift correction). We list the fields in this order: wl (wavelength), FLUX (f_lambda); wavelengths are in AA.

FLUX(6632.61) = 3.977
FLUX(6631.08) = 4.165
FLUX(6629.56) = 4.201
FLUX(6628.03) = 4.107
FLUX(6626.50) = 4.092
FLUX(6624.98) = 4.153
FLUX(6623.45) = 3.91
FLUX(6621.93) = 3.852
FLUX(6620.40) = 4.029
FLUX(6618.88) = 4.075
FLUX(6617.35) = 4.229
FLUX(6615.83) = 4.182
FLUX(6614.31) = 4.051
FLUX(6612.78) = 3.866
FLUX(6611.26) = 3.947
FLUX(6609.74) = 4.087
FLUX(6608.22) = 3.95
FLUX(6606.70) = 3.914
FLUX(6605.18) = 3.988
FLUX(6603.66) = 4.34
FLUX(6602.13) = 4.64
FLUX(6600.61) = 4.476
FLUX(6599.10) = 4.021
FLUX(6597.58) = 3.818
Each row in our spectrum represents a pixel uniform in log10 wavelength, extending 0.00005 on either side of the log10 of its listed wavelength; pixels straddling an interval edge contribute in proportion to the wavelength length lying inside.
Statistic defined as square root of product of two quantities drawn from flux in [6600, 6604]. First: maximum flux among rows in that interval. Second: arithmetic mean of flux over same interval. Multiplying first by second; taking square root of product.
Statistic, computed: 4.56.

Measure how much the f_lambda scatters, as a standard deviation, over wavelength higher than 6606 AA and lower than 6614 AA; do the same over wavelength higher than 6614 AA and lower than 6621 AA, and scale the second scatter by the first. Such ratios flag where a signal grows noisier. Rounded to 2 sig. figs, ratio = 1.1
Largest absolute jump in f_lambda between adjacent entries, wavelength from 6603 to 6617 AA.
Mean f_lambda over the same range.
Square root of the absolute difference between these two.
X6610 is 1.92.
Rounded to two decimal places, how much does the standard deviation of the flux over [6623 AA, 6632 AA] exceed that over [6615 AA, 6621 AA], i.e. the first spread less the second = 0.01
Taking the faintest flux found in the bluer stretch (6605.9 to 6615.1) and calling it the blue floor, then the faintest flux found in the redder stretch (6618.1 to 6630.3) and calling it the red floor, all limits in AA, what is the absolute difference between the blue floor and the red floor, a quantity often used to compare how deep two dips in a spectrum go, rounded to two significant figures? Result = 0.014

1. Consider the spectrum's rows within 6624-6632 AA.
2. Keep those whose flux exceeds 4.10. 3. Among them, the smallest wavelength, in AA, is 6624.98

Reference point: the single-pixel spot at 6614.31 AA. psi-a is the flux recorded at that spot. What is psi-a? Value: 4.051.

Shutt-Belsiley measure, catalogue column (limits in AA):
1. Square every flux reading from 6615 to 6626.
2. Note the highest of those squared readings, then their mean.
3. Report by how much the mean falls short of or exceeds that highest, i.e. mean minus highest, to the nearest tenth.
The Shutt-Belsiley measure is -1.4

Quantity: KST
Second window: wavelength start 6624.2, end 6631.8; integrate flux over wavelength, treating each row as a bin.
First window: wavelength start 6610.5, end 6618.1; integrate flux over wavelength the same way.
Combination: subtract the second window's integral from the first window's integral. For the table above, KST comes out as -0.7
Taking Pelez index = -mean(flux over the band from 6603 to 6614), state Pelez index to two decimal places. -4.01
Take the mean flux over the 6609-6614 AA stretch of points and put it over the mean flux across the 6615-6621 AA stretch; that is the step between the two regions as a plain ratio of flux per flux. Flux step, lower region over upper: 0.96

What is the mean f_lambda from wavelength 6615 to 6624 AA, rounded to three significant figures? 4.05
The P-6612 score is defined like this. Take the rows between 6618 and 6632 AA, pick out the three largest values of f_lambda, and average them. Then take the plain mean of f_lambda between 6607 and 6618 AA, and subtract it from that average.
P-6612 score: 0.13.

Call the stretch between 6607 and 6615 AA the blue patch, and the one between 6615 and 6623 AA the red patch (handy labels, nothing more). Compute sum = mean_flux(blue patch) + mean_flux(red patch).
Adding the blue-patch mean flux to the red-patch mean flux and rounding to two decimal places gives 8.05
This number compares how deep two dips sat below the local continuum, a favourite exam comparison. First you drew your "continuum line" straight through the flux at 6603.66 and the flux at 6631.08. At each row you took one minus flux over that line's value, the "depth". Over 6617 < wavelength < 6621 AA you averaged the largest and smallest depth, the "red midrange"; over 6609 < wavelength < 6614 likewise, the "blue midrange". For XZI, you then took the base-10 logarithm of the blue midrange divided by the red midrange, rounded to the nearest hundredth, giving 0.44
